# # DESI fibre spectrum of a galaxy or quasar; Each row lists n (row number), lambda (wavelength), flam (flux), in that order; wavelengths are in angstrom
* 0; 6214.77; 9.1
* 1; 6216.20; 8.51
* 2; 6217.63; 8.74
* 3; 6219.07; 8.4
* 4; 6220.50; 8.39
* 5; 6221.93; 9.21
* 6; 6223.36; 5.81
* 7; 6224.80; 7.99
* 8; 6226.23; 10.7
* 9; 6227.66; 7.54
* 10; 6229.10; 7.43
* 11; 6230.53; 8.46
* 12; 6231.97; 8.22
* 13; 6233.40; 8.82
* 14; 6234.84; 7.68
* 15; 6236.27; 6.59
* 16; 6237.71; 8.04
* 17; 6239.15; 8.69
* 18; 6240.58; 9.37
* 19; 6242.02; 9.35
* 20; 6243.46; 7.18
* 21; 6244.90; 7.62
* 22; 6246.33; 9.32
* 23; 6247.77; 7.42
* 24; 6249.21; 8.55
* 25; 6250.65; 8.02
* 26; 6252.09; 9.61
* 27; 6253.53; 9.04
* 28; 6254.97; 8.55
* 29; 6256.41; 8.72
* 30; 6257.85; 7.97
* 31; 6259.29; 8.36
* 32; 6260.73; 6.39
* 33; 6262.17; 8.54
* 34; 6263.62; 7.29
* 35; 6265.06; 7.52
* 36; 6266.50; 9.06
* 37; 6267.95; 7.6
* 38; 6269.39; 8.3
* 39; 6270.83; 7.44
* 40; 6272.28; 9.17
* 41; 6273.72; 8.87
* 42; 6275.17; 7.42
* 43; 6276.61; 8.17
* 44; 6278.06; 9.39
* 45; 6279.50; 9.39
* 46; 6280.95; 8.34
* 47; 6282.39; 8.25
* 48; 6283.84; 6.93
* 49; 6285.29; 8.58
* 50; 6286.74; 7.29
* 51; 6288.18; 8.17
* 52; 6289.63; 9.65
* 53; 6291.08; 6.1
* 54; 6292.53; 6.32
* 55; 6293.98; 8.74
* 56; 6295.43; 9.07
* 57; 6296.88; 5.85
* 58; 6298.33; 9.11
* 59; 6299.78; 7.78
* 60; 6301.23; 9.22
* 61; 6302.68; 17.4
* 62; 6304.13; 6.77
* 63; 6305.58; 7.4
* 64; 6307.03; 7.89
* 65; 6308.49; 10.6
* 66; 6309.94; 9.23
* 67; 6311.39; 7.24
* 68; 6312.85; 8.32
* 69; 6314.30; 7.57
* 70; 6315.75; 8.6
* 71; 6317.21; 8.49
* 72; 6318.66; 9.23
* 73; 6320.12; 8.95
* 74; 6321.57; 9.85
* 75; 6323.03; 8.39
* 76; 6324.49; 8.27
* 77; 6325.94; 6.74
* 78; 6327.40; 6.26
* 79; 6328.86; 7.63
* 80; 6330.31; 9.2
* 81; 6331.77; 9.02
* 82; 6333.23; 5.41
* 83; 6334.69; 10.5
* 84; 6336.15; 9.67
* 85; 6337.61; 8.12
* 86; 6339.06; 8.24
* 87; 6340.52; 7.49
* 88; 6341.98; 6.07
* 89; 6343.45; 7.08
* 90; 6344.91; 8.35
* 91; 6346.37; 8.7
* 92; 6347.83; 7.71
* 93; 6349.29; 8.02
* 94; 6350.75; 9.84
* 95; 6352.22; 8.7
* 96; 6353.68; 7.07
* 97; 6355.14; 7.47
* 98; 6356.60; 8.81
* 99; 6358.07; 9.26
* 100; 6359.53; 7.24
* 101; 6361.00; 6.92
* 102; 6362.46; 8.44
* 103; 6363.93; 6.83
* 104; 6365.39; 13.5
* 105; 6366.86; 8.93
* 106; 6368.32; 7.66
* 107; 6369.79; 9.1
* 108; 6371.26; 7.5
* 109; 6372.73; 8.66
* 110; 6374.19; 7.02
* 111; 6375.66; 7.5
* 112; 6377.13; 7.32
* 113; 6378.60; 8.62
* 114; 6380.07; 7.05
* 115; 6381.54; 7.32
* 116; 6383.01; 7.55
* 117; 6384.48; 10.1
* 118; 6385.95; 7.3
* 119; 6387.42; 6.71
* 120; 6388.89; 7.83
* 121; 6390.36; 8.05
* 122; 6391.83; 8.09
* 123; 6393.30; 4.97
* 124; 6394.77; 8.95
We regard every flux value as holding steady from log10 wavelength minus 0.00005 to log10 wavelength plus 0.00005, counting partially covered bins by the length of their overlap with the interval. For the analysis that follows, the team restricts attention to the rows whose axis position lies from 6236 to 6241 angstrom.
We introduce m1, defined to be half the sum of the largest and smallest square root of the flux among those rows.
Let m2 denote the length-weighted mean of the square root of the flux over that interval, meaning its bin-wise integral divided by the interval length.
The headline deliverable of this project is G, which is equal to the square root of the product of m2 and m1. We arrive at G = 2.84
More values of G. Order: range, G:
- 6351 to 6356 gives 2.81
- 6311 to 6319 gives 2.87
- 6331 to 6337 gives 2.85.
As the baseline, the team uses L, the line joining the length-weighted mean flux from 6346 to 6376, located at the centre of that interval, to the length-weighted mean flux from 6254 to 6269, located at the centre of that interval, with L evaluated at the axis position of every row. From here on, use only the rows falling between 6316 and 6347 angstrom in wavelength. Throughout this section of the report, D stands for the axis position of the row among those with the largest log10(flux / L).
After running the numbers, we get 6334.69 angstrom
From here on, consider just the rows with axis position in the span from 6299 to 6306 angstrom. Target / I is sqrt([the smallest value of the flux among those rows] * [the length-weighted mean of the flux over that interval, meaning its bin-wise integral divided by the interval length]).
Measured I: 8.2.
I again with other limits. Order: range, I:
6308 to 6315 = 7.9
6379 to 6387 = 7.4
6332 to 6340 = 6.7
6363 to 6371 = 7.9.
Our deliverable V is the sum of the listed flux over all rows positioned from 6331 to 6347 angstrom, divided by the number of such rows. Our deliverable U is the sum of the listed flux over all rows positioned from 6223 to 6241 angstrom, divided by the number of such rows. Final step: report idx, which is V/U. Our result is 0.99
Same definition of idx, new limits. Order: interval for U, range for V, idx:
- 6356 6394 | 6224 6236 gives 1.04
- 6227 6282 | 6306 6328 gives 1.02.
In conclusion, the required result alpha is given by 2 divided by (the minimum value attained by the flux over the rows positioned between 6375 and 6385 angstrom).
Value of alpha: 0.284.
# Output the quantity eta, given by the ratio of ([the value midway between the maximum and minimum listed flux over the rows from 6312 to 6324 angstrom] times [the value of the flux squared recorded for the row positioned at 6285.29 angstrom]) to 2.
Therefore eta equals 321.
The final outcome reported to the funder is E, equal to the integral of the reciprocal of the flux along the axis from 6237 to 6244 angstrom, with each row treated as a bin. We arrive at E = 0.83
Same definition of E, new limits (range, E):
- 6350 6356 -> 0.74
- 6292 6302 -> 1.28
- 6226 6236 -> 1.23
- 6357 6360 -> 0.36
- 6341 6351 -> 1.29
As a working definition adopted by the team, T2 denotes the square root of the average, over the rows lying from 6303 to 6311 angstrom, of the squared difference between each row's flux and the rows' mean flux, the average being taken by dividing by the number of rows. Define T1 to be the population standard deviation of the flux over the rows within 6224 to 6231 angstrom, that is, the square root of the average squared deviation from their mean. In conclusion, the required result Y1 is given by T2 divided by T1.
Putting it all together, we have 1.2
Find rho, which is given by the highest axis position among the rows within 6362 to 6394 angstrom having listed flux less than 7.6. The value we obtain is 6393.30 angstrom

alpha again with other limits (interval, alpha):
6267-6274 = 0.269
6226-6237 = 0.303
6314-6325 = 0.264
